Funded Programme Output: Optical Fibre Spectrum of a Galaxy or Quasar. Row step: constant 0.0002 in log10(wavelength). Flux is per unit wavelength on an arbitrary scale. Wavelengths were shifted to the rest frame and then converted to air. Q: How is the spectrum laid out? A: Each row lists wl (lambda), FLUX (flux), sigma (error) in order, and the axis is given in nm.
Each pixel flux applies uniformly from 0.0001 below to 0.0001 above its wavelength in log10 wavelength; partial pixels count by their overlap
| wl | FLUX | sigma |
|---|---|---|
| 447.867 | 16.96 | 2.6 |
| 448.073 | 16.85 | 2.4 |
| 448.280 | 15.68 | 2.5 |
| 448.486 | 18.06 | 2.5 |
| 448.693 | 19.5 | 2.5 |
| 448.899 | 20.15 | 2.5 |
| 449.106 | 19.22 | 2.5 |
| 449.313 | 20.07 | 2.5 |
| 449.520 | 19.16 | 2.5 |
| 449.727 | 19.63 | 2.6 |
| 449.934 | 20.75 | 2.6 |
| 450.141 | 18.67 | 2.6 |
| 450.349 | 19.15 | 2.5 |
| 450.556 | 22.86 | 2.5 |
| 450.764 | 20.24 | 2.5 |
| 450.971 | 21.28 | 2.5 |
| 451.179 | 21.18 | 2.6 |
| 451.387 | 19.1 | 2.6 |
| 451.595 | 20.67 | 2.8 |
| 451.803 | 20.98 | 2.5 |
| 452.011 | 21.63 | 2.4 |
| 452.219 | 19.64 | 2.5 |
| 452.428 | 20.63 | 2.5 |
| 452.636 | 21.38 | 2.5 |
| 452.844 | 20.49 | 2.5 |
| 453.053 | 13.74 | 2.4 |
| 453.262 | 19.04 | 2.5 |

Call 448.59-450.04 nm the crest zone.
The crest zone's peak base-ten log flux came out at 1.32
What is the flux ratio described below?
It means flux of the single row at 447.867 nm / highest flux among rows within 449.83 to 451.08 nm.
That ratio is 0.74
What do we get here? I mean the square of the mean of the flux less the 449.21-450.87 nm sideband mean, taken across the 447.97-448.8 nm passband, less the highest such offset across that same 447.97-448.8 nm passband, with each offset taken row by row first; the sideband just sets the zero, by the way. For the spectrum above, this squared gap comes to 3.9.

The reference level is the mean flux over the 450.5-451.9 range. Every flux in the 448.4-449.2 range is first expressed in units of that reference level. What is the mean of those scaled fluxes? 0.92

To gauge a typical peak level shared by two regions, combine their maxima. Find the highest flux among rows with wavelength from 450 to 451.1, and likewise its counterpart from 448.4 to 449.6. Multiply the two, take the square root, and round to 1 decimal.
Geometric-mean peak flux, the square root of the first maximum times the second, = 21.5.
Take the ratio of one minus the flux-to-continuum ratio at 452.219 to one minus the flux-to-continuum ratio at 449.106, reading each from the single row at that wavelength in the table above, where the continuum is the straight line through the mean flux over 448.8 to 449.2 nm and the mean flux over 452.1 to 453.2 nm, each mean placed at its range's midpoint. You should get -1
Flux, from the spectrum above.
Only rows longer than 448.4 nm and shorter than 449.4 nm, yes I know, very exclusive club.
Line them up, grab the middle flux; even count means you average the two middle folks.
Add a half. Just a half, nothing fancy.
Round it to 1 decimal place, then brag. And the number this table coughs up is 20.0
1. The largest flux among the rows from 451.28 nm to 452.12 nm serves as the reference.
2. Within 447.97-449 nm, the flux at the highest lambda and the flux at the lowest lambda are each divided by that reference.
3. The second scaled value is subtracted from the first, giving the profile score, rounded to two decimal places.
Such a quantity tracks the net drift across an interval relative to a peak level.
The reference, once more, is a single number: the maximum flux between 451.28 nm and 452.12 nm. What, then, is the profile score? 0.15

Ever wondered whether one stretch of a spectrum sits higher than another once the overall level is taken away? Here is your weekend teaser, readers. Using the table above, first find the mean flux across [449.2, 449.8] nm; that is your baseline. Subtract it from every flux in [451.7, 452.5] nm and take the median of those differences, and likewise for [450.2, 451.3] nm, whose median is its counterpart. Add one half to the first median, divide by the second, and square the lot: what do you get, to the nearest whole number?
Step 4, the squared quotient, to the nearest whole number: 1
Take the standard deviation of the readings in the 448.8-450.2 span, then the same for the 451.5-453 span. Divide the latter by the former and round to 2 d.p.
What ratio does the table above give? 0.92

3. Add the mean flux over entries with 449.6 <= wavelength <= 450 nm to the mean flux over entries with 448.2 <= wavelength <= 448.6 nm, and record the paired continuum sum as 37.1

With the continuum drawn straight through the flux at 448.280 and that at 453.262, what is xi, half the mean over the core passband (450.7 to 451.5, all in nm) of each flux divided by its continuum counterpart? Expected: 0.582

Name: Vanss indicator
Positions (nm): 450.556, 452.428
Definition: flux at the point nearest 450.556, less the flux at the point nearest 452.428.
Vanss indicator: 2.2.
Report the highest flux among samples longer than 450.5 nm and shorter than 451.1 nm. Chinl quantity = 22.86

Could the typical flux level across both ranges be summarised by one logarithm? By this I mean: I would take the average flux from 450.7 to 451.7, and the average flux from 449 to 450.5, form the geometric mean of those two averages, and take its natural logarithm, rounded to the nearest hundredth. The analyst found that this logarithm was 3.00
